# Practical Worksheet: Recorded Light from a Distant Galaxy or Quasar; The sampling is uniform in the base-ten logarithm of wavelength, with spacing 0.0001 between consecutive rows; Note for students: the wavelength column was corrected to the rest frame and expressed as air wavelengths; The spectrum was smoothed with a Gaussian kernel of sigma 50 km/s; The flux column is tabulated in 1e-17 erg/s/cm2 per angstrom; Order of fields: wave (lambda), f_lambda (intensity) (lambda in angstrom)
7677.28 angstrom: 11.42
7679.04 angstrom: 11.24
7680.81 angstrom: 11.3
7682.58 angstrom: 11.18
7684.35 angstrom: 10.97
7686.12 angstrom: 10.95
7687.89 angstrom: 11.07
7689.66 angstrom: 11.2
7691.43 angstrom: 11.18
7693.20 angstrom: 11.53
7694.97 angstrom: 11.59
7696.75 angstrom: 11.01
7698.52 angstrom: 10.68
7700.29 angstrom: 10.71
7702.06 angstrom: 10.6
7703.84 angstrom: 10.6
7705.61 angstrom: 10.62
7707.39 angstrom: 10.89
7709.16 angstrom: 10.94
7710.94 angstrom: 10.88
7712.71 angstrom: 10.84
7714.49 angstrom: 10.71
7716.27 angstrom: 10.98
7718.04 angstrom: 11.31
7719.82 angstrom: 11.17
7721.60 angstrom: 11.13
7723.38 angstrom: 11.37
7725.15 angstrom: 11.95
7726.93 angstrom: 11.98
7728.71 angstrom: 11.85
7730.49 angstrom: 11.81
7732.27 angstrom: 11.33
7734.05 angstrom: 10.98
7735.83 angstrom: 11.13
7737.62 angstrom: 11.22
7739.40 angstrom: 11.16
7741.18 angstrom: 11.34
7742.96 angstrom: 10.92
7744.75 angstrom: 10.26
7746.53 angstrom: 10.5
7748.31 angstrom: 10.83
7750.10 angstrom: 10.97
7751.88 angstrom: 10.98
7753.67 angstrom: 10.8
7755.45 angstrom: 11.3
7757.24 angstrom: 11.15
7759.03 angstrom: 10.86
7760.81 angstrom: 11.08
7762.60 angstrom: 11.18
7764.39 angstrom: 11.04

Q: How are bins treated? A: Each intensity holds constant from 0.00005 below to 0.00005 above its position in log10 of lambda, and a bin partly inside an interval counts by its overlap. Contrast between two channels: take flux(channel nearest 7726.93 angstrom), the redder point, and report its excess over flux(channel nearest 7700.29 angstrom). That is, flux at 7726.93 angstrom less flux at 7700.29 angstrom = 1.3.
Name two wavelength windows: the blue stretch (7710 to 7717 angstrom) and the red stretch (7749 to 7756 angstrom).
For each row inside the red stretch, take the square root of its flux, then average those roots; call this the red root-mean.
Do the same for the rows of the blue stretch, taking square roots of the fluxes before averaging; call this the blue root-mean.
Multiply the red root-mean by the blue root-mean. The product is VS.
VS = 10.9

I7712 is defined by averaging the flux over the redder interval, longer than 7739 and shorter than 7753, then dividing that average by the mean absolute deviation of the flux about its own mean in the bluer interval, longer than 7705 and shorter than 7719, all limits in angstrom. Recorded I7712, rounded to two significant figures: 80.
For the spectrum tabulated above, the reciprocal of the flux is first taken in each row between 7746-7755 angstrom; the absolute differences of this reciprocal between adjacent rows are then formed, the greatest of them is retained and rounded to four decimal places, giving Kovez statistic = 0.0029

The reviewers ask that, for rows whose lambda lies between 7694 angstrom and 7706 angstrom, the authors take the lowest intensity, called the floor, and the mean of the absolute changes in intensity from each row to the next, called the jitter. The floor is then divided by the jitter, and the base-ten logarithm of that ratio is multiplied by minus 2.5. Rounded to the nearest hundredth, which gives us -4.44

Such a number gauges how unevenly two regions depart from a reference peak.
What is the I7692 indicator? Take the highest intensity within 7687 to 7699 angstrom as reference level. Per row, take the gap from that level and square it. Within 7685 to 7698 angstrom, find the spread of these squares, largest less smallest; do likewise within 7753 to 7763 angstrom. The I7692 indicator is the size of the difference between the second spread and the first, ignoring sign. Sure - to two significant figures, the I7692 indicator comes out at 0.13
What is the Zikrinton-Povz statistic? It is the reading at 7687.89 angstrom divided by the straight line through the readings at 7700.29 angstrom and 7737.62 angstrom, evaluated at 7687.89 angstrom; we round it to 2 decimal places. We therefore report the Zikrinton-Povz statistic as 1.05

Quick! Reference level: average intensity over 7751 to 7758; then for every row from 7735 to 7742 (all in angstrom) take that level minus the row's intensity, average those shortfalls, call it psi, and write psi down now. -0.16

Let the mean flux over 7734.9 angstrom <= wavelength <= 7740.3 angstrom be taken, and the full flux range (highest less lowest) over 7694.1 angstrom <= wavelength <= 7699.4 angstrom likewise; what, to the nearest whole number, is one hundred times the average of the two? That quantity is 604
